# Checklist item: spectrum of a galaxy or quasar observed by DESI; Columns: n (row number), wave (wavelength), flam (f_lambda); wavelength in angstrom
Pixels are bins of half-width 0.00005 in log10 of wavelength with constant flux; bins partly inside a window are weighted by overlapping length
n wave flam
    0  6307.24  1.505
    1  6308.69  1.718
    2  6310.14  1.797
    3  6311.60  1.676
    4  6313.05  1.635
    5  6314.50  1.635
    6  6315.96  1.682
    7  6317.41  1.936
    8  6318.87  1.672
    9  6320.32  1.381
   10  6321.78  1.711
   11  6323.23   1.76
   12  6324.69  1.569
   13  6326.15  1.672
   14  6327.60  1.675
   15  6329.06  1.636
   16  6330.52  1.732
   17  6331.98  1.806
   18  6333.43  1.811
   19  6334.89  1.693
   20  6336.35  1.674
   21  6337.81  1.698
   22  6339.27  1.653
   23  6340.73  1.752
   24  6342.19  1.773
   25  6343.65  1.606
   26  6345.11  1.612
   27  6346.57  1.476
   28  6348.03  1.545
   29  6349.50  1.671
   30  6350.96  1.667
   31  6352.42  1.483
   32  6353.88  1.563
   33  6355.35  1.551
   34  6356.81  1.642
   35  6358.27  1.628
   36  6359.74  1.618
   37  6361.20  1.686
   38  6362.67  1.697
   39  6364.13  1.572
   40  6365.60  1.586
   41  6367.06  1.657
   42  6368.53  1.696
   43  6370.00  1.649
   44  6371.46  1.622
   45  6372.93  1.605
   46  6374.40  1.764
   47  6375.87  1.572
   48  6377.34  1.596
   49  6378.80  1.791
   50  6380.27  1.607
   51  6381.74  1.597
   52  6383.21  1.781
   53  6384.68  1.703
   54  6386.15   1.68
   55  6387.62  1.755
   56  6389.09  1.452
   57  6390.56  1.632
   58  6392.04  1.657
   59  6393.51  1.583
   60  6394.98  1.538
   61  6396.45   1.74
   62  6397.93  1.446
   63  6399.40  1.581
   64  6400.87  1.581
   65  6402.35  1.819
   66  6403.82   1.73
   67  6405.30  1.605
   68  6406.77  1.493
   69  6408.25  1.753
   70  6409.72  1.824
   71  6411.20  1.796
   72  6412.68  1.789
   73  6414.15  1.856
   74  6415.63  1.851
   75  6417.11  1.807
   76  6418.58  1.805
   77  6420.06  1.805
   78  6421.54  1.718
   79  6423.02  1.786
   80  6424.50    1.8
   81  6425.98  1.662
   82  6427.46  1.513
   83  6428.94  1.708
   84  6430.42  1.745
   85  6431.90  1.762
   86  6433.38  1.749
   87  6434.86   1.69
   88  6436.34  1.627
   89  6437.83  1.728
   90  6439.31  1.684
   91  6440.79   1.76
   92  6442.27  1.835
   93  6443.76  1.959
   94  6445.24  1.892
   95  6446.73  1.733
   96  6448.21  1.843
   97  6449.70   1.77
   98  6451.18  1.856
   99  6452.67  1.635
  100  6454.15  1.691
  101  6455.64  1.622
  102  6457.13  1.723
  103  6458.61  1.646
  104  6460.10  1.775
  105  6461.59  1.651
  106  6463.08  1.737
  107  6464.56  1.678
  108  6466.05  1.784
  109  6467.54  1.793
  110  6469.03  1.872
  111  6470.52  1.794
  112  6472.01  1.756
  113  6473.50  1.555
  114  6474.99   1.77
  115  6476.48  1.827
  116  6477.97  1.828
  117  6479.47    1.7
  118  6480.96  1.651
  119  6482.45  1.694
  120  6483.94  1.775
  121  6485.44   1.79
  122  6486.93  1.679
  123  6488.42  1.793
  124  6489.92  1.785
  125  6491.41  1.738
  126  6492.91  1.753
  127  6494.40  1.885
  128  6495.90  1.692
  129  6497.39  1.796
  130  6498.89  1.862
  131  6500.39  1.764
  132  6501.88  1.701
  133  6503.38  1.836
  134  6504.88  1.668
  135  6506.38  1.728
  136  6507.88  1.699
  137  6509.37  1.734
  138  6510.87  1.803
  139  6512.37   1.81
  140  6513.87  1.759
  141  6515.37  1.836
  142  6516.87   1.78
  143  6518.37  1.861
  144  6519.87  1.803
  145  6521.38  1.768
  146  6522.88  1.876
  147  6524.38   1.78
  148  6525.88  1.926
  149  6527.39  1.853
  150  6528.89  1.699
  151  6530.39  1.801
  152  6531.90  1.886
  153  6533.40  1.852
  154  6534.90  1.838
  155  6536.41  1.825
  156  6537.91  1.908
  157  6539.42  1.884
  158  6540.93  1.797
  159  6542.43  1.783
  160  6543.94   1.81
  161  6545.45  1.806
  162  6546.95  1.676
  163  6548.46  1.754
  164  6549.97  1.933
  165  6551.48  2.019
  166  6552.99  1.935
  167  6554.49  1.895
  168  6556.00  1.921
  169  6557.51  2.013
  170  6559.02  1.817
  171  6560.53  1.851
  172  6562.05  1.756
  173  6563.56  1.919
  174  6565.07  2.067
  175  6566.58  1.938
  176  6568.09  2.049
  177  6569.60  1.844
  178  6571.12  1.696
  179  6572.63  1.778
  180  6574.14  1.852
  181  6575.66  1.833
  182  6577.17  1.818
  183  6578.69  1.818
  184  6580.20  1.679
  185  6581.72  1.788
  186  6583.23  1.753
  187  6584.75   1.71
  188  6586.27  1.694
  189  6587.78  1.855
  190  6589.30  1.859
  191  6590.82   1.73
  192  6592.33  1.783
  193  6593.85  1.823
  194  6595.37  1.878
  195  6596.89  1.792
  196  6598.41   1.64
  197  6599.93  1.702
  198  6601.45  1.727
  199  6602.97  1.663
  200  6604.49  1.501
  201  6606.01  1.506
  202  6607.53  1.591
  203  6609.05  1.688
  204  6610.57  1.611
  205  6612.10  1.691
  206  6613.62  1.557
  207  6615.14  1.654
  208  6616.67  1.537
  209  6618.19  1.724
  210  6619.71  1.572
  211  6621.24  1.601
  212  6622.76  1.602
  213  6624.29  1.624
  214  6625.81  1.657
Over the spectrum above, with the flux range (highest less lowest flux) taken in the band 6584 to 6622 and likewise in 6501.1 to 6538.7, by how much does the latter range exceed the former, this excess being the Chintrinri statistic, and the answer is -0.12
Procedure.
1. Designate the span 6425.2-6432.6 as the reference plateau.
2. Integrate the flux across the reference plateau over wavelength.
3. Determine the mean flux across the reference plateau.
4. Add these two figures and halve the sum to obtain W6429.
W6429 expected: 7.05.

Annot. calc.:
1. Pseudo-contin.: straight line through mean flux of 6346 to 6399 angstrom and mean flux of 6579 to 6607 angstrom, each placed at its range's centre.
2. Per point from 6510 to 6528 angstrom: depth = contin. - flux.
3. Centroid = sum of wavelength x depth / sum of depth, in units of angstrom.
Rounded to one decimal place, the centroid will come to 6519.9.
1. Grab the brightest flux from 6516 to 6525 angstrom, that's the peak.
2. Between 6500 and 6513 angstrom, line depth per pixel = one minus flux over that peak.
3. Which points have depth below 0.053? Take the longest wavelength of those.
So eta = 6512.37 angstrom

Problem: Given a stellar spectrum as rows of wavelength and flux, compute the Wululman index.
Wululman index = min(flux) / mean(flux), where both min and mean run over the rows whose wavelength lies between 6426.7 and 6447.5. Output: 0.87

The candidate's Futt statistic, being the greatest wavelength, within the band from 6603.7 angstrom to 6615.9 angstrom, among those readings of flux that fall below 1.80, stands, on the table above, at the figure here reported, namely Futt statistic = 6615.14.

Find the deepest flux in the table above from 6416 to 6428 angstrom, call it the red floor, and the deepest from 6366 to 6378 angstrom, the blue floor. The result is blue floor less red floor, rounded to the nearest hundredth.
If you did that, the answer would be 0.06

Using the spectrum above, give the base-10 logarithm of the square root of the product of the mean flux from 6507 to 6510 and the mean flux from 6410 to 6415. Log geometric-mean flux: 0.247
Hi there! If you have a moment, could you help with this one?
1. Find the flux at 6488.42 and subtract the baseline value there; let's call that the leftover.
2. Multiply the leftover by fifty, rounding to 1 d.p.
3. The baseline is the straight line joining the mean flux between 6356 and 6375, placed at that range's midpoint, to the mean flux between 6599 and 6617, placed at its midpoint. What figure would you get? 8.0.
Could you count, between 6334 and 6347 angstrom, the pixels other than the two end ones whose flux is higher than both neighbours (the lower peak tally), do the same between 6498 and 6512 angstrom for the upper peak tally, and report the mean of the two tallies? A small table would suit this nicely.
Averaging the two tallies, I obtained 2.50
